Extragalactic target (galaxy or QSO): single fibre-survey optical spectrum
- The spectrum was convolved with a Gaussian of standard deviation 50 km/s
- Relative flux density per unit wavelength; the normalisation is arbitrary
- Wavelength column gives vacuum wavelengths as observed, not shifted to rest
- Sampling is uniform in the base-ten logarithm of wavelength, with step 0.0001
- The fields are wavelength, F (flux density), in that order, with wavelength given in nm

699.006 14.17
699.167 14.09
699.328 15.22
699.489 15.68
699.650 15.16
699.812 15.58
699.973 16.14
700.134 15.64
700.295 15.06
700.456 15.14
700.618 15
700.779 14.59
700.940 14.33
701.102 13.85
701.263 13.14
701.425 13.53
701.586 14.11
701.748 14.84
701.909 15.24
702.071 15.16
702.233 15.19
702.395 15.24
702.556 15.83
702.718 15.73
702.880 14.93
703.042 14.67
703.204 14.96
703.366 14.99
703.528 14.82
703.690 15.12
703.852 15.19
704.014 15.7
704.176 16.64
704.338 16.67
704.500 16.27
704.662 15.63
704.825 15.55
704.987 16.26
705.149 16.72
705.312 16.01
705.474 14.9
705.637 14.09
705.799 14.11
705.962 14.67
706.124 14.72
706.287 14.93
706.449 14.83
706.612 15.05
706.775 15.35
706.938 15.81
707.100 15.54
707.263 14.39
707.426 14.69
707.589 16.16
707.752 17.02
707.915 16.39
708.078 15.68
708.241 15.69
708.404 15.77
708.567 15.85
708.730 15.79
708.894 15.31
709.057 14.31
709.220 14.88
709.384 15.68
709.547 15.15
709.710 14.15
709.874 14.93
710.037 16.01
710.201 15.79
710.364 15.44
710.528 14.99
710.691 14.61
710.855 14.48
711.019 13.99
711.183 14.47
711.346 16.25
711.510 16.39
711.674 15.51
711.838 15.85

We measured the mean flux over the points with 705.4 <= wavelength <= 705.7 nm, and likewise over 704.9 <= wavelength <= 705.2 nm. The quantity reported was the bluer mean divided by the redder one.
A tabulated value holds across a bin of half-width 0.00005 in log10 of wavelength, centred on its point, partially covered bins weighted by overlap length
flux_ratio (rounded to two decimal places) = 1.14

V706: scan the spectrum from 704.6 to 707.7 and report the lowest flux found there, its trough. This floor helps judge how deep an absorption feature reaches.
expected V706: 14.09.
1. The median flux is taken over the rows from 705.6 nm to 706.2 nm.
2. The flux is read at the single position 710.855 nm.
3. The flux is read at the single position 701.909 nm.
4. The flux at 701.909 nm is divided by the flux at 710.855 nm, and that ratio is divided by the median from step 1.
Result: 0.073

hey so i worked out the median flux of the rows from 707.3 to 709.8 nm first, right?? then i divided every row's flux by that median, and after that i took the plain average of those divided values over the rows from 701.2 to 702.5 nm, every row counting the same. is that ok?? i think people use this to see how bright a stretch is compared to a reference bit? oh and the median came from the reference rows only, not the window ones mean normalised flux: 0.93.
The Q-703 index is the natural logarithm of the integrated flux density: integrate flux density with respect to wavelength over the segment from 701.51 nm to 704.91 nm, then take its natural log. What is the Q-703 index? 3.955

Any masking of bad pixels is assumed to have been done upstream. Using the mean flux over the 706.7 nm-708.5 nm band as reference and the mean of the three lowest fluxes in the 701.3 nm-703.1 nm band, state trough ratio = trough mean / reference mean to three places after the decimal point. 0.899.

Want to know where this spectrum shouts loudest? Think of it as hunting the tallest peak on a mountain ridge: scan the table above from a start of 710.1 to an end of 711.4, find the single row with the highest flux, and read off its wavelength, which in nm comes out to 711.346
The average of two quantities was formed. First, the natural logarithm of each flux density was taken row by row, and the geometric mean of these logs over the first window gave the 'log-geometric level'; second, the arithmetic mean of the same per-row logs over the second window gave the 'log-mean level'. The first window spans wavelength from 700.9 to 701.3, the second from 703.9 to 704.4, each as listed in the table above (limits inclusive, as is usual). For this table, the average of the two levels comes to 2.71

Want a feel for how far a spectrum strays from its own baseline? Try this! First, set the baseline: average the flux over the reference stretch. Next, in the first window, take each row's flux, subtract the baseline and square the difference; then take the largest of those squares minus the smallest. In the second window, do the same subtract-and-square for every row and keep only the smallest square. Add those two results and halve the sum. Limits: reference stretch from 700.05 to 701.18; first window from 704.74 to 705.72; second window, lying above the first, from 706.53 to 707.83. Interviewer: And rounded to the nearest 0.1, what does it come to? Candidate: 1.8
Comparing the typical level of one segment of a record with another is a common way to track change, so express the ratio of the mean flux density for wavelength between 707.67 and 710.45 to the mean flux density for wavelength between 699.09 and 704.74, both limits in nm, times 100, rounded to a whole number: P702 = 103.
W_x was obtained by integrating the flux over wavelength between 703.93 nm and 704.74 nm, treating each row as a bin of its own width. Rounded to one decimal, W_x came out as 13.1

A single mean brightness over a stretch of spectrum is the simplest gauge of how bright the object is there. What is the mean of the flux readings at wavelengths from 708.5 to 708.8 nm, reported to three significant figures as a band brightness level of 15.8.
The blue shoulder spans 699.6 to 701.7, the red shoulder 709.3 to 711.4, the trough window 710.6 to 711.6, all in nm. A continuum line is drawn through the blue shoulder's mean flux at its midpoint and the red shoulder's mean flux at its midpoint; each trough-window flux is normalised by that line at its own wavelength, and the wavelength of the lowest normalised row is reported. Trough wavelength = 711.019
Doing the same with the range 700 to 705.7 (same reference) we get 701.263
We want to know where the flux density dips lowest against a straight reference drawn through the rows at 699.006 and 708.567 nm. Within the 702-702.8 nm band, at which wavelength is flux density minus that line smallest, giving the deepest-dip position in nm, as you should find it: 702.071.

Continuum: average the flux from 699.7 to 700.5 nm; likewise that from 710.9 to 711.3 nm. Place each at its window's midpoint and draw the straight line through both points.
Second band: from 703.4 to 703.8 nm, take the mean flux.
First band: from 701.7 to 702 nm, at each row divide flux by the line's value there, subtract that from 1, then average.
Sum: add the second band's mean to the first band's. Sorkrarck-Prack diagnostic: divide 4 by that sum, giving 0.267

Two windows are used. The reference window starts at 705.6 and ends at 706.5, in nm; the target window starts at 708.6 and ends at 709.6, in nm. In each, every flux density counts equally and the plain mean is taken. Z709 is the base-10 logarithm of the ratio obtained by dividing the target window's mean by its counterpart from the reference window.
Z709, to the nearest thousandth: 0.018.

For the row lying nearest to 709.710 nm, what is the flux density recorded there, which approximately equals 14.15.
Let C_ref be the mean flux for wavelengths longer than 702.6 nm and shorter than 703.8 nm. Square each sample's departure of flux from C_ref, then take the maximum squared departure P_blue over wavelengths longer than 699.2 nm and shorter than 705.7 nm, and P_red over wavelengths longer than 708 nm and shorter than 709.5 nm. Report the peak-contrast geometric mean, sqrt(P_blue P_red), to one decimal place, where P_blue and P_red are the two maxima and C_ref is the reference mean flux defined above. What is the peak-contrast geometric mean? 1.5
